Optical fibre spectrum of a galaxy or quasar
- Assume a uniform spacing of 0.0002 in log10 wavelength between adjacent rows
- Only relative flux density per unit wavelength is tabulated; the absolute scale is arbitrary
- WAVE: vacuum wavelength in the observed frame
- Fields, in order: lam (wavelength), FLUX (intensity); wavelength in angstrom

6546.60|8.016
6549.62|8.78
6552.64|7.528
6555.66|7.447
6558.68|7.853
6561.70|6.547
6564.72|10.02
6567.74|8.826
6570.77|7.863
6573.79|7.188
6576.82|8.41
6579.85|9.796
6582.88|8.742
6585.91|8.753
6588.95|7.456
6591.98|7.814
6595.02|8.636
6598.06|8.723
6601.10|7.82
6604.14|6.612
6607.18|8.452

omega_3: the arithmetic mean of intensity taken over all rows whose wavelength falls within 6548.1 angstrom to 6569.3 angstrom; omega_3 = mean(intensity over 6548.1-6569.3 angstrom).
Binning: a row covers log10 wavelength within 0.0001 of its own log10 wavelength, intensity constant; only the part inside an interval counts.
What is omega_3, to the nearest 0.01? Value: 8.14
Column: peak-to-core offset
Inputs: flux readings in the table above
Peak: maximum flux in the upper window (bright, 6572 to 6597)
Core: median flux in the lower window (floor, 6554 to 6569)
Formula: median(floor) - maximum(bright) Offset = -1.9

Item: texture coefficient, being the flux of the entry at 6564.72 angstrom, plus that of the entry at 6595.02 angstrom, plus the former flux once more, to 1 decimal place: 28.7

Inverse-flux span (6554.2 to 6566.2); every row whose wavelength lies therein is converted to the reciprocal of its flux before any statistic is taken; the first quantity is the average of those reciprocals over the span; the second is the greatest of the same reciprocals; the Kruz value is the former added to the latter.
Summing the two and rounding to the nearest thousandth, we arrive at 0.281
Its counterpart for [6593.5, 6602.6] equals 0.247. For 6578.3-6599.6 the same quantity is 0.252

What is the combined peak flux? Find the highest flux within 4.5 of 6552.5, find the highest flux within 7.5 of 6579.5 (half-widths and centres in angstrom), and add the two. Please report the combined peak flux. 18.6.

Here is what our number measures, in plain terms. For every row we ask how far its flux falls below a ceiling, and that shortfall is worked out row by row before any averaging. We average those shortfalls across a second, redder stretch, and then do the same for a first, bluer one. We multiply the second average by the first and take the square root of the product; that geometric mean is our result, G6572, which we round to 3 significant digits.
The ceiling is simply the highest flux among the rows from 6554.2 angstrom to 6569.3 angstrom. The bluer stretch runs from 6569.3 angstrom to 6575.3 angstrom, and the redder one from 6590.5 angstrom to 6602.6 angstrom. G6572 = 2.10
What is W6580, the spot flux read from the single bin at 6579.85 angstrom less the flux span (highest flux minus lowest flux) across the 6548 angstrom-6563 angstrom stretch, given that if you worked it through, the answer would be 7.6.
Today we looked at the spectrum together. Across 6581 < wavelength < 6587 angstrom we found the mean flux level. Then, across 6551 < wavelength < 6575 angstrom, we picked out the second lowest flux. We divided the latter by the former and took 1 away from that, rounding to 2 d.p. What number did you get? -0.18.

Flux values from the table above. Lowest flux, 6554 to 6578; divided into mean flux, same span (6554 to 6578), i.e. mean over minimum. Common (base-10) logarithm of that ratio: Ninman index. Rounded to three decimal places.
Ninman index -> 0.088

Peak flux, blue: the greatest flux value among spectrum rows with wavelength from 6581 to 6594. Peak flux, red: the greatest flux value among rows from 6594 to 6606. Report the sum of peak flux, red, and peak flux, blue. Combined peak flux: 17.5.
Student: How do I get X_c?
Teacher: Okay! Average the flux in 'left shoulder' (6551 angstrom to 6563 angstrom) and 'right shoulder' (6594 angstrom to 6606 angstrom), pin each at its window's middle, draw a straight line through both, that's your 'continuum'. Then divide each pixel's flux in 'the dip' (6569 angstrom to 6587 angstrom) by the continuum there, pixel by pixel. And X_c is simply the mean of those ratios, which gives 1.11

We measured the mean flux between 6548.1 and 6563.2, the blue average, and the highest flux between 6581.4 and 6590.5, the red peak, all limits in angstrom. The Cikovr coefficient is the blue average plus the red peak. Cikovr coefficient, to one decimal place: 16.4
